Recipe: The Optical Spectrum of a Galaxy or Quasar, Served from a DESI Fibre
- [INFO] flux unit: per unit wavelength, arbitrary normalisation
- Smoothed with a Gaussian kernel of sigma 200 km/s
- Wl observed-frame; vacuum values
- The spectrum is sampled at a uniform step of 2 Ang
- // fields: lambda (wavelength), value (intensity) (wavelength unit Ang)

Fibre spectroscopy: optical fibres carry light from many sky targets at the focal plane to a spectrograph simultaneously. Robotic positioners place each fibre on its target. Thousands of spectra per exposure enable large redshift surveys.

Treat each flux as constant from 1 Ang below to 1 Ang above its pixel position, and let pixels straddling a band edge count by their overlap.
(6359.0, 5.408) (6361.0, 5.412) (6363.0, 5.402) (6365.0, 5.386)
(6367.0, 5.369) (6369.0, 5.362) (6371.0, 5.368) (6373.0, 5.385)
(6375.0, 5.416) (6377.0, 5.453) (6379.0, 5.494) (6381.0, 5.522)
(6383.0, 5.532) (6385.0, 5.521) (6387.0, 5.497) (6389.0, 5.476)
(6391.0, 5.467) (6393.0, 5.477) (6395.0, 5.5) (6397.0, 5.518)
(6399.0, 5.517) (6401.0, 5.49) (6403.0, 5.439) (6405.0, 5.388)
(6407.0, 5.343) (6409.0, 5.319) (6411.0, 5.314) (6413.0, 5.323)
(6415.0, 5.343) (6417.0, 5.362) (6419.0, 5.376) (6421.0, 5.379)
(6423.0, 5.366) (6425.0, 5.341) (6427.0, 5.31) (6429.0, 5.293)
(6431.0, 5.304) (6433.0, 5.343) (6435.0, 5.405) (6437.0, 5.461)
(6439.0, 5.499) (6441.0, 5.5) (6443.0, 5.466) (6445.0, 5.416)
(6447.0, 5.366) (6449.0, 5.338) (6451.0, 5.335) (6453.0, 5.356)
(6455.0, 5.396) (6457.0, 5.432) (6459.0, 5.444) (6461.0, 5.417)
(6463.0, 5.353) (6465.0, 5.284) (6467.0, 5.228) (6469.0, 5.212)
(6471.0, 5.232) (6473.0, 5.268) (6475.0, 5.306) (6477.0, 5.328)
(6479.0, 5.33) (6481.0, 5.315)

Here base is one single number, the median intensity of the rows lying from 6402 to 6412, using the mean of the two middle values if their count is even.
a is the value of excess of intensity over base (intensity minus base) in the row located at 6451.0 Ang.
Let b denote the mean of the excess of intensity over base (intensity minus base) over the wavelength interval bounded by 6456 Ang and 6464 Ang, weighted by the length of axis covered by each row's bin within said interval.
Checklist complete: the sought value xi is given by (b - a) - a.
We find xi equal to 0.08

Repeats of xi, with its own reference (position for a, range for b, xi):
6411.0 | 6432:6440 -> 0.14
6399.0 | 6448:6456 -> -0.33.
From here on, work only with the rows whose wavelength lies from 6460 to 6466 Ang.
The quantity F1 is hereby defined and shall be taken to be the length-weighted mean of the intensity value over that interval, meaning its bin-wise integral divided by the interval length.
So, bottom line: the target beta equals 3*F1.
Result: 16.05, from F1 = 5.351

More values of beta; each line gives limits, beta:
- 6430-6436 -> 16.05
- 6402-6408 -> 16.17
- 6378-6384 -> 16.55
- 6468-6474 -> 15.71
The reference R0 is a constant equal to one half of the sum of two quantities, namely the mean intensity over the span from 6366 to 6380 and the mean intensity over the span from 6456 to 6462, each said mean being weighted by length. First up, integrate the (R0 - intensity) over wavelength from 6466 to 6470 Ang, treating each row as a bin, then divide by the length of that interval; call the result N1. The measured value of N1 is 0.20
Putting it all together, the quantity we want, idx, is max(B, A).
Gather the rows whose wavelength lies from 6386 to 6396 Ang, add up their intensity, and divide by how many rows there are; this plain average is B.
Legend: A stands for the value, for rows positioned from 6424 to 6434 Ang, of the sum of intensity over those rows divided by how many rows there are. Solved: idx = 5.48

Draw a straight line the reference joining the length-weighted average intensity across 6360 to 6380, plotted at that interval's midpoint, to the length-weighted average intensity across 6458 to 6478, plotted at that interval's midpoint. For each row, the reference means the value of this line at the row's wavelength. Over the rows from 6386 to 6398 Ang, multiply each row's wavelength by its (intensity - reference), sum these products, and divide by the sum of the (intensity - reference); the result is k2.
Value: 6392.4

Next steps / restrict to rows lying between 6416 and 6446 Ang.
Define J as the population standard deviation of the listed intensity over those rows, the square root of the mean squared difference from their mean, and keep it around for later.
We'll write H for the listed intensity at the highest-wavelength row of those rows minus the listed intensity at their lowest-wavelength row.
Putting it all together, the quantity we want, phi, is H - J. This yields -0.01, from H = 0.05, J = 0.066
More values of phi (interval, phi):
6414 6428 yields -0.06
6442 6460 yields -0.07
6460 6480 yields -0.15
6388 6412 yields -0.24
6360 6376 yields -0.02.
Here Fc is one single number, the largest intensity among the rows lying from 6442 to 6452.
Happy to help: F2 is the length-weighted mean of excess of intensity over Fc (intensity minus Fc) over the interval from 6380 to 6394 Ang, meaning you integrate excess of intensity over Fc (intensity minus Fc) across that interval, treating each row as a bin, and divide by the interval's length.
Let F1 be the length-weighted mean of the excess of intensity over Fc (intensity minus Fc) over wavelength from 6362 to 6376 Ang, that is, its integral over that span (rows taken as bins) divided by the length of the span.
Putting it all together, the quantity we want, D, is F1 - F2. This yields -0.11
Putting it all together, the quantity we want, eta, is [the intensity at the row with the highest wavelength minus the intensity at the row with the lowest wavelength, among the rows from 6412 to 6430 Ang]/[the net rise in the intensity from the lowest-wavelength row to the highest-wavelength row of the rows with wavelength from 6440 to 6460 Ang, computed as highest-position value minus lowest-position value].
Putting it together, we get 0.5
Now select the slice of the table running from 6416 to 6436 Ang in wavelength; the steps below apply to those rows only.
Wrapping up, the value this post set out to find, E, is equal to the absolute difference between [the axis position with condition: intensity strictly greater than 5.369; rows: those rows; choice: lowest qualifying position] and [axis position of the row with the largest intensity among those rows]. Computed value 16 Ang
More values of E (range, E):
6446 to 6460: 4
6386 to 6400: 10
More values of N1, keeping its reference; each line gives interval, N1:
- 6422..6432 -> 0.10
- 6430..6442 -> 0.00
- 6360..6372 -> 0.04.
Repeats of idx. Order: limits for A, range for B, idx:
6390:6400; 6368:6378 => 5.50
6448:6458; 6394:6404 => 5.49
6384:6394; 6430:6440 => 5.49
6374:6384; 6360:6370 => 5.48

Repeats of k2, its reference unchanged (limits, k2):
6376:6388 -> 6382.6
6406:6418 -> 6410.6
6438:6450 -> 6442.0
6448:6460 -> 6456.5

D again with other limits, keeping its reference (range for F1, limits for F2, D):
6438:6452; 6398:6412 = 0.02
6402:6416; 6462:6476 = 0.08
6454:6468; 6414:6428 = 0.01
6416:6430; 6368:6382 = -0.08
